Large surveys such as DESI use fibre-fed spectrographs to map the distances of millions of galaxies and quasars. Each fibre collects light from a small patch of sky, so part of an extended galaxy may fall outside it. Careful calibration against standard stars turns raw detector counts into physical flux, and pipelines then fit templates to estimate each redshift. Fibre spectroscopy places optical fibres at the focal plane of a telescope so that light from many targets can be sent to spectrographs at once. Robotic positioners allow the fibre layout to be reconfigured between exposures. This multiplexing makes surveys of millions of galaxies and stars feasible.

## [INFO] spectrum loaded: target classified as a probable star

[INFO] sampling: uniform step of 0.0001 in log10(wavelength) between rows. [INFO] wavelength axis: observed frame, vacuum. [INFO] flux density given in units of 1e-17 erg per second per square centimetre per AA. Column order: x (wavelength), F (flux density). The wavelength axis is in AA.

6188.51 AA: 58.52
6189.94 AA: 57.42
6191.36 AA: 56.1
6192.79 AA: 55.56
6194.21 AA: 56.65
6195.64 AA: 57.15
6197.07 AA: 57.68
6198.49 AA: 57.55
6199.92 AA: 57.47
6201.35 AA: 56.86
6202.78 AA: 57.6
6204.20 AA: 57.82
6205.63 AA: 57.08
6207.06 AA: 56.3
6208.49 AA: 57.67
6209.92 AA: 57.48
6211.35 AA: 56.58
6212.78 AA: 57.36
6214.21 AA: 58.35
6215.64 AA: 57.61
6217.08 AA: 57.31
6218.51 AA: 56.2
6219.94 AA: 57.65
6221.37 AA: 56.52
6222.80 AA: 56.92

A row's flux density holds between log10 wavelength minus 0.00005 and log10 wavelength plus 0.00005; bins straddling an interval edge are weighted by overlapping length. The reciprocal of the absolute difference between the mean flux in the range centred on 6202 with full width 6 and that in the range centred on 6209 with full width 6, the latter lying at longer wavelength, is 2.3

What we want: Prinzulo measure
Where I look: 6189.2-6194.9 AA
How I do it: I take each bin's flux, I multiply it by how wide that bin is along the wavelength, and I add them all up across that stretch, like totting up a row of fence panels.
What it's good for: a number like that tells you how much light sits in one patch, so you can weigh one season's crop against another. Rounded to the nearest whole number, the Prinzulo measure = 322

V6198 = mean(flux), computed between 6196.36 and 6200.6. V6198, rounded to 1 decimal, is 57.6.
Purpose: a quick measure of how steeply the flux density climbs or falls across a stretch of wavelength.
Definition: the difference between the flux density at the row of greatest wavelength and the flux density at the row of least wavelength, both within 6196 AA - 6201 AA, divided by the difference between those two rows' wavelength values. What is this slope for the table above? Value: -0.1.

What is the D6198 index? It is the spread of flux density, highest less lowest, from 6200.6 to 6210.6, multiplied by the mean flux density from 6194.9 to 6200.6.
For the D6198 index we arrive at 87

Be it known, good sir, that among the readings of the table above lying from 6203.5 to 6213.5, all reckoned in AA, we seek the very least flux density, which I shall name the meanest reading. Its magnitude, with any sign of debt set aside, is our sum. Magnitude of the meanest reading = 56.3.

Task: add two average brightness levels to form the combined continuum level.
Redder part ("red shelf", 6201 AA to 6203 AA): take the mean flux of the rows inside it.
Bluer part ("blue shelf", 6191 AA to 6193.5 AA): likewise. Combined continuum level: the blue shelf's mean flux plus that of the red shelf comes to 113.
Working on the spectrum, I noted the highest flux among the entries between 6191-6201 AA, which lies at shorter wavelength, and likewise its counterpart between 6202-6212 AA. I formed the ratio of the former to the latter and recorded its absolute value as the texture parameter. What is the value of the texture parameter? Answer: 1.00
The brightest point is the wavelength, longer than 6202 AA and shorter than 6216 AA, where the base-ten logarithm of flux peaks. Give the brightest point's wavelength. 6214.21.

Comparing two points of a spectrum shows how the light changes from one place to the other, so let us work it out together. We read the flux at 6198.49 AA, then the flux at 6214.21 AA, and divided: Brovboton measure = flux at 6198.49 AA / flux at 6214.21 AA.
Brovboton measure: 0.99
